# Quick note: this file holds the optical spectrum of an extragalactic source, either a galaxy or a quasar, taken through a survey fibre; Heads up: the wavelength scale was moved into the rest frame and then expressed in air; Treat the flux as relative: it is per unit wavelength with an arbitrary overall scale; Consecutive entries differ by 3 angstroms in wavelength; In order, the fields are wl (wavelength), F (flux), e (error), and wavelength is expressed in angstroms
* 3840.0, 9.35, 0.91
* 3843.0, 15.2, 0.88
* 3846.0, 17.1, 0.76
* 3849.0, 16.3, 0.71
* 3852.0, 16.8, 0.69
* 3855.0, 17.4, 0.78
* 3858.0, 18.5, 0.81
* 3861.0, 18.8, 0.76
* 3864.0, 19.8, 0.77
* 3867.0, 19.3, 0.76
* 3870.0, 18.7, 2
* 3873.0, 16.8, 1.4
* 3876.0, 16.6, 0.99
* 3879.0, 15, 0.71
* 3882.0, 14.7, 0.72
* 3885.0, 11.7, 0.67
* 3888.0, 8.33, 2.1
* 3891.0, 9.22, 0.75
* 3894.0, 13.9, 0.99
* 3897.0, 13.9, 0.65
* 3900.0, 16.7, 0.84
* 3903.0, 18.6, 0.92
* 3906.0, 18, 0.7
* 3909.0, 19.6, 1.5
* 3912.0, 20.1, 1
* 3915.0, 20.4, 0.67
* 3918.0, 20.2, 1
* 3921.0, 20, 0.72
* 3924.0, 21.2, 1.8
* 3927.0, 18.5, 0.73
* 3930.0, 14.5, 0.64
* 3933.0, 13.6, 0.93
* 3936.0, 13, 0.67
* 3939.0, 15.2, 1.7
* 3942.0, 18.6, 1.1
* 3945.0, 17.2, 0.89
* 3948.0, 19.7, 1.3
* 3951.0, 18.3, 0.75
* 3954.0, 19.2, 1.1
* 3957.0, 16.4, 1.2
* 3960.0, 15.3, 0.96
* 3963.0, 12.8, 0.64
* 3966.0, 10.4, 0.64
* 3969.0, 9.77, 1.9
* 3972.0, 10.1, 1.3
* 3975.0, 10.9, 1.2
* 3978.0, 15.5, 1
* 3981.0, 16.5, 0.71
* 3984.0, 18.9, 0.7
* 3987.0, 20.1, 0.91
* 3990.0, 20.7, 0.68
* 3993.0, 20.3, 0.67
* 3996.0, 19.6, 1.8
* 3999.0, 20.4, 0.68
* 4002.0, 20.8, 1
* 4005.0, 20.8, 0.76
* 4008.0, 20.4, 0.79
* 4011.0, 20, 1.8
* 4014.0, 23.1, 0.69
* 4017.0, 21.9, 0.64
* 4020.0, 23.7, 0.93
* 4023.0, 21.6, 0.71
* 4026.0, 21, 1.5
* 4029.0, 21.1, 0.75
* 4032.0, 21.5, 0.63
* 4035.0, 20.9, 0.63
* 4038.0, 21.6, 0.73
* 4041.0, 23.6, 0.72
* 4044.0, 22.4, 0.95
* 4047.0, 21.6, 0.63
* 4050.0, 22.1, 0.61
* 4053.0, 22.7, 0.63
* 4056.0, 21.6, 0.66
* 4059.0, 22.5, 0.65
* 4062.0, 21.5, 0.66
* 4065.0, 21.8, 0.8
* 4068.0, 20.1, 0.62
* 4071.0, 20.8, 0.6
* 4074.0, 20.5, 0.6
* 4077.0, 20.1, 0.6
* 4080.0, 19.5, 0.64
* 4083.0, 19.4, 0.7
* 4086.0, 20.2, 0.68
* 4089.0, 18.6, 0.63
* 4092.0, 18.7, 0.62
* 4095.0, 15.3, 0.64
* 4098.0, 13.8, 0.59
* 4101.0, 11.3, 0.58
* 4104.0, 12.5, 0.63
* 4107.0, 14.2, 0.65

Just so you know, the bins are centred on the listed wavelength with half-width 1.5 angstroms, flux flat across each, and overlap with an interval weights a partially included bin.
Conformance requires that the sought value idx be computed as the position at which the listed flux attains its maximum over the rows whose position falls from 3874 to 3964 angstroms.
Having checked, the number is 3924.0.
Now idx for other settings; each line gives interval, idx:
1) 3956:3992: 3990.0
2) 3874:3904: 3903.0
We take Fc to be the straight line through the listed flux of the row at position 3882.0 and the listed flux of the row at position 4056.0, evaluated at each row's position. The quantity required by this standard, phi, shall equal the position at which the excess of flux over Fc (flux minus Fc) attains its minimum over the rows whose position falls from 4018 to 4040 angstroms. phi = 4035.0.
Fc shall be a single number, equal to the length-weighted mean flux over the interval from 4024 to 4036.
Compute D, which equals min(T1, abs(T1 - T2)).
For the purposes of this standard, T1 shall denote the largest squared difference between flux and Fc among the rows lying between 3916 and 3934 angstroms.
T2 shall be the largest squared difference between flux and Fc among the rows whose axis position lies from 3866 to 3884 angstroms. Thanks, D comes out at 15.4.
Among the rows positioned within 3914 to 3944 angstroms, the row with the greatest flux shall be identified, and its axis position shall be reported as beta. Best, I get 3924.0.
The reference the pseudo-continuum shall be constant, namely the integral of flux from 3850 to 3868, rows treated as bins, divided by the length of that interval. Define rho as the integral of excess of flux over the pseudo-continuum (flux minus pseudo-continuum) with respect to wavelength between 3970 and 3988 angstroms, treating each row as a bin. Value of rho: -59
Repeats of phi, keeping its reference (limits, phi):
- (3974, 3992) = 3975.0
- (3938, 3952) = 3939.0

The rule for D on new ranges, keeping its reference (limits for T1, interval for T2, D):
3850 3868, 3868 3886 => 19.0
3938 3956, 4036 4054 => 29.5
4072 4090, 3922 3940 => 6.5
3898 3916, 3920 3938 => 19.8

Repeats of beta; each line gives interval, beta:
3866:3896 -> 3867.0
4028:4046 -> 4041.0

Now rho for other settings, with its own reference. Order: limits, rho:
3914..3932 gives 11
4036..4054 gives 71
